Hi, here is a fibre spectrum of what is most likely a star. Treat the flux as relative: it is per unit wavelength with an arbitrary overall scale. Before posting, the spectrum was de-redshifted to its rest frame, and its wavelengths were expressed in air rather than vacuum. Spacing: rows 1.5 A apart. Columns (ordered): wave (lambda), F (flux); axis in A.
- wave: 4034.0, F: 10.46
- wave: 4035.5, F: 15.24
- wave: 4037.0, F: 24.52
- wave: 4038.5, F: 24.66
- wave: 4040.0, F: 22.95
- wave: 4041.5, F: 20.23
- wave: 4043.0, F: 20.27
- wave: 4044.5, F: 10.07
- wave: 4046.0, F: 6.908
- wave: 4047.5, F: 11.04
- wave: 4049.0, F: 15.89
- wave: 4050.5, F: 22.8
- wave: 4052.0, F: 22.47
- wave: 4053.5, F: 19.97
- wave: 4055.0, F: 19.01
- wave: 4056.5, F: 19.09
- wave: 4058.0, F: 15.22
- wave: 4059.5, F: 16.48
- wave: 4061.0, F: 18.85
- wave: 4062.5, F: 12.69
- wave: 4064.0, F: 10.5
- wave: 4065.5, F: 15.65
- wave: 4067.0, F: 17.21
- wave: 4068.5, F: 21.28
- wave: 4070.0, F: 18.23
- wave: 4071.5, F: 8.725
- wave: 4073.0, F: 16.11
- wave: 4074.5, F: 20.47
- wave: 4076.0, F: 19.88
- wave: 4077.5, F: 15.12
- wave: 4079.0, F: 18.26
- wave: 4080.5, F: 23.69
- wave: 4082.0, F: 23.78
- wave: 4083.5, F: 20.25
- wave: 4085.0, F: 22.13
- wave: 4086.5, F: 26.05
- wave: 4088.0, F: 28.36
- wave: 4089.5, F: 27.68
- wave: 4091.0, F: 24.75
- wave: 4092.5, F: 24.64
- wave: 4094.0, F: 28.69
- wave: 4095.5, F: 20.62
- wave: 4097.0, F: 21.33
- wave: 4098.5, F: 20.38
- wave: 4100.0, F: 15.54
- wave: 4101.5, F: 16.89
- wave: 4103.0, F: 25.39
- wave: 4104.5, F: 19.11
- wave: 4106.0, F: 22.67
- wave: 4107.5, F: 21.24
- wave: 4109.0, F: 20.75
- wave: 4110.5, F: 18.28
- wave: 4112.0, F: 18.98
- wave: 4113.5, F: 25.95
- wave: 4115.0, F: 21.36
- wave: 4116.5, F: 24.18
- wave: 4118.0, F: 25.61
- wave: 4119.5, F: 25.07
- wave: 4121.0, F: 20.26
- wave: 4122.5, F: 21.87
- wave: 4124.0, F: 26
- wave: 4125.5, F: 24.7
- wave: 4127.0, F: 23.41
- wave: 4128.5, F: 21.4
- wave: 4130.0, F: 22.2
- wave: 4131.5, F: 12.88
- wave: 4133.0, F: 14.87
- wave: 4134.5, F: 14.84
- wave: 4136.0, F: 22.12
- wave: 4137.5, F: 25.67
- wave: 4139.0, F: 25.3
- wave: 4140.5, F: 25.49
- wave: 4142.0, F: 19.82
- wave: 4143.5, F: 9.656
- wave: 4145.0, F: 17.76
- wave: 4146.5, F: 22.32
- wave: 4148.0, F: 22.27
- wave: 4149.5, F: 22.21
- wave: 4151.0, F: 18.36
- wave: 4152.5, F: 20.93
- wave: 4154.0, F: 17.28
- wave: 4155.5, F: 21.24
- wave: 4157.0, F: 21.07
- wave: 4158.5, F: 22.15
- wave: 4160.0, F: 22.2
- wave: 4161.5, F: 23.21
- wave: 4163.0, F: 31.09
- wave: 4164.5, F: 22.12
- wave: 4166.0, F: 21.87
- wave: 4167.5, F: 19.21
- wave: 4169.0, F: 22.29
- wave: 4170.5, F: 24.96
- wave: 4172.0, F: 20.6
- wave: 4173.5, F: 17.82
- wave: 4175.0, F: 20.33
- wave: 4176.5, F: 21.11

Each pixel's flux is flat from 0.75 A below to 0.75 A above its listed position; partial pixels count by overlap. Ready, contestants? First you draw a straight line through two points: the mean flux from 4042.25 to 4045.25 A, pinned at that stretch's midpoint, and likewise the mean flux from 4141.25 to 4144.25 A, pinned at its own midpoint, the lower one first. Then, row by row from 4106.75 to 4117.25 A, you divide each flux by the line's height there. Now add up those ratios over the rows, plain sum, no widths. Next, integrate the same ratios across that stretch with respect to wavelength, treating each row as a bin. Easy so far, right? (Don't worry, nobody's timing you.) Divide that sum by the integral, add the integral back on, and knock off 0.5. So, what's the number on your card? 15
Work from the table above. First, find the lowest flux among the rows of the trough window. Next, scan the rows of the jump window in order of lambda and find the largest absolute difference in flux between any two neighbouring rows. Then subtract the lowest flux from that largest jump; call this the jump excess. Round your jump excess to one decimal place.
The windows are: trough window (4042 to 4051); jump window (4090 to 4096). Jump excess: 1.2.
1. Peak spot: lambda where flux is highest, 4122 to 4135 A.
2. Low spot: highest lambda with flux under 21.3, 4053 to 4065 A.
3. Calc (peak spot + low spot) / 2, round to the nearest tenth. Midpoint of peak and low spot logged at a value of 4094.0 A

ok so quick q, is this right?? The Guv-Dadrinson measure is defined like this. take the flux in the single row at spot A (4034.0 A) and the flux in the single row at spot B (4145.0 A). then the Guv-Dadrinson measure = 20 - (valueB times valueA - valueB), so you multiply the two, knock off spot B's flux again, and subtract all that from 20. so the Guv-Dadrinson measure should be -148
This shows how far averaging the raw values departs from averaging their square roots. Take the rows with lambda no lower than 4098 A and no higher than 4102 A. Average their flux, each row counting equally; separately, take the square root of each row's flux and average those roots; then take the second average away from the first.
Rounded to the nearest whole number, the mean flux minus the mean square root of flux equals 13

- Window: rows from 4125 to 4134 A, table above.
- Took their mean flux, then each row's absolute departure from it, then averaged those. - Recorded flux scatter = 4.0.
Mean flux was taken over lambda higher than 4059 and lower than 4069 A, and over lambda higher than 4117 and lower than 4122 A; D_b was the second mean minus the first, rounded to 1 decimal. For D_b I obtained 7.6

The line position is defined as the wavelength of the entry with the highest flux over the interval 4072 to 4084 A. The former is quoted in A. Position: 4082.0 A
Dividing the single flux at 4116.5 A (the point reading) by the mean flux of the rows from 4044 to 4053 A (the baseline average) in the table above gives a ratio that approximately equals 1.6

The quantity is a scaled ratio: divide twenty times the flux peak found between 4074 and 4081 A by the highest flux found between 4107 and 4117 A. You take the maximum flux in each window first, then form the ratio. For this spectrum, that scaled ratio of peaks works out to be 18.3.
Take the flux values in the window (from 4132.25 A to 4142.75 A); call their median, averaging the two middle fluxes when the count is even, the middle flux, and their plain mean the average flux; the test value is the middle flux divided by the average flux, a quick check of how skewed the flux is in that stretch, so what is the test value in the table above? 1.05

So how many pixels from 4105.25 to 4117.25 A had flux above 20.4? 6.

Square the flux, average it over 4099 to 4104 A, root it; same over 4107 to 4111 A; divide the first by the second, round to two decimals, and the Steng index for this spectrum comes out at 0.98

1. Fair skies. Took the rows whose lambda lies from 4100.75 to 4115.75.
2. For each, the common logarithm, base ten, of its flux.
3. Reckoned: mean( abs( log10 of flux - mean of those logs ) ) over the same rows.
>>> 0.046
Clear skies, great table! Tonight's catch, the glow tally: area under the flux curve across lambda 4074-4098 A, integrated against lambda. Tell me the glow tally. 549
